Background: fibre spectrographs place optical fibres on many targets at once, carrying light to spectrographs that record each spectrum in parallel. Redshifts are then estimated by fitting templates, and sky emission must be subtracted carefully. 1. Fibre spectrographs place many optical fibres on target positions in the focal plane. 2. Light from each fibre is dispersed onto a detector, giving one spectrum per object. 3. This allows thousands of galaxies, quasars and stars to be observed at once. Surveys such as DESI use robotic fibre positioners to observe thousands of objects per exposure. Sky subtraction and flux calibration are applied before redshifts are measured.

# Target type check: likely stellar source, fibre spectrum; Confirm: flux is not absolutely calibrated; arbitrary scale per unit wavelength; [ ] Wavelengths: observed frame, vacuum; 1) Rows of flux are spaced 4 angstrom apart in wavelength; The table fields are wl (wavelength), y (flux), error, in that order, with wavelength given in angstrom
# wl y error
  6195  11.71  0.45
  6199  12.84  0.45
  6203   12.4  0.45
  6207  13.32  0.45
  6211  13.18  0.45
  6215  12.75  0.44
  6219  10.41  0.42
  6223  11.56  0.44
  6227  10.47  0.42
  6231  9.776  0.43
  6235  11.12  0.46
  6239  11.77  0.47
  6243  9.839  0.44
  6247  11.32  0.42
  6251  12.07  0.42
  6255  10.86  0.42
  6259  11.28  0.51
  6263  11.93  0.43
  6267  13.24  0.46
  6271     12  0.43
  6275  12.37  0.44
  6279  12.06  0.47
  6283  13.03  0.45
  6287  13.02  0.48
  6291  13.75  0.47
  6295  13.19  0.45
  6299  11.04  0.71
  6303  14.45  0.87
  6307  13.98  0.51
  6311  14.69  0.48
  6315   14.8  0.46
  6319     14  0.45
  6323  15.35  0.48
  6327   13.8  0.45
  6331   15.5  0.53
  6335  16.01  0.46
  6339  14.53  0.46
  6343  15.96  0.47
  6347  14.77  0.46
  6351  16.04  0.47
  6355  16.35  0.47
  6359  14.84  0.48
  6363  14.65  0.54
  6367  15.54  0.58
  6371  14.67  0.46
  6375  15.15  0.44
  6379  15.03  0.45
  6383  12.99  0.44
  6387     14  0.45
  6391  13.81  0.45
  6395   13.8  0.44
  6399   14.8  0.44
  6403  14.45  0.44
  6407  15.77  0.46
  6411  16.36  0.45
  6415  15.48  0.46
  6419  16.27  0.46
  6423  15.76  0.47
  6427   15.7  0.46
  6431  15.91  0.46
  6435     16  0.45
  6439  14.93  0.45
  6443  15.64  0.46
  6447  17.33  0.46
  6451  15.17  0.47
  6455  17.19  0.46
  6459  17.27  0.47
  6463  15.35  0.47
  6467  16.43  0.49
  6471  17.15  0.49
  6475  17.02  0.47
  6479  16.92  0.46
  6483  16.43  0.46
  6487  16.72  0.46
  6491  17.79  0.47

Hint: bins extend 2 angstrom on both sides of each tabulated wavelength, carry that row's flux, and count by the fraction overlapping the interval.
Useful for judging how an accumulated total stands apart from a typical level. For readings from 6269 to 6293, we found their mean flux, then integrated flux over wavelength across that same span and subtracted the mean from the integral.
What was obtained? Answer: 292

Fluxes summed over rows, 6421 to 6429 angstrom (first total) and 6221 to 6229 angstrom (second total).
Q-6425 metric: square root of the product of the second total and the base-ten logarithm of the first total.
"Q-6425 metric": 5.7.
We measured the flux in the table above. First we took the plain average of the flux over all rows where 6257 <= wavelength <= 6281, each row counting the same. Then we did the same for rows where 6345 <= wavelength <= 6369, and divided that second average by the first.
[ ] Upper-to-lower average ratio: 1.265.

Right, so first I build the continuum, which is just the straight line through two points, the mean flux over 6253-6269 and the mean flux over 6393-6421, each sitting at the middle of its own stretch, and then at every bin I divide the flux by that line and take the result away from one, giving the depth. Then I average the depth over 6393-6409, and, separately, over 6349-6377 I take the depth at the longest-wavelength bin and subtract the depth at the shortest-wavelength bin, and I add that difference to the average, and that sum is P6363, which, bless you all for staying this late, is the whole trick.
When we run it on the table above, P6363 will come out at 0.13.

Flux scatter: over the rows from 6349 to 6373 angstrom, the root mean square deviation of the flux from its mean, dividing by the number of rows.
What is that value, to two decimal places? 0.67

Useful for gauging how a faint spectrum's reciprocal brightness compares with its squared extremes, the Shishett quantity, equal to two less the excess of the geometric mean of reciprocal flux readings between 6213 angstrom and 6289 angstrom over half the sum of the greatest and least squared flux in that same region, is 137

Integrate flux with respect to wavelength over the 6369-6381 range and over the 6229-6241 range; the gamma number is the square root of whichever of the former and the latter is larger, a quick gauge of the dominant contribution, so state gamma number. 13.4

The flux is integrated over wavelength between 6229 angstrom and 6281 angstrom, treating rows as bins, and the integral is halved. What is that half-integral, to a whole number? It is 299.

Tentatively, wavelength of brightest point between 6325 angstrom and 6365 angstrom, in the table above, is 6355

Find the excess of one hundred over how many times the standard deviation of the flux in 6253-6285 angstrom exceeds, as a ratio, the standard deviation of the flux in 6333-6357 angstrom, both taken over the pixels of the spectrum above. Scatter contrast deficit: 98.9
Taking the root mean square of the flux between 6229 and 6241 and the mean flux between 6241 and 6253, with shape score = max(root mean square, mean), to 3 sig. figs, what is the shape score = 11.1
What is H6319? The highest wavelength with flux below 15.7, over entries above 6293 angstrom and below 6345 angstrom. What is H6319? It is 6339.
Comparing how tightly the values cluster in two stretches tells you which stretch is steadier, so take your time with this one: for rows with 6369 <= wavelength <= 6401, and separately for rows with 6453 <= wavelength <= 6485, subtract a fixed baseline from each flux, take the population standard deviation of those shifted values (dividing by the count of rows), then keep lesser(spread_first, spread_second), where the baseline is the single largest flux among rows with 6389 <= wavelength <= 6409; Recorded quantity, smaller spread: 0.60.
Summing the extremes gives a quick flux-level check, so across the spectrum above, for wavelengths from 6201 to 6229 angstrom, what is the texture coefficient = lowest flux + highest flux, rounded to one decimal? 23.7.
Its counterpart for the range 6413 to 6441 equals 31.2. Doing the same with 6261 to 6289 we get 25.2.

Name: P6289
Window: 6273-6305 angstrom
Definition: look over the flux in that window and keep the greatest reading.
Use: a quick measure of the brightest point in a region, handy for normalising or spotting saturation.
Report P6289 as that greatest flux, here 14.45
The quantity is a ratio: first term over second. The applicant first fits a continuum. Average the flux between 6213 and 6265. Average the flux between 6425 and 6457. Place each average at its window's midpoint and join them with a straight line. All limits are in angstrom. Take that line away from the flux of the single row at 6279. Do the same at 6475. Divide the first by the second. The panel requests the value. -0.3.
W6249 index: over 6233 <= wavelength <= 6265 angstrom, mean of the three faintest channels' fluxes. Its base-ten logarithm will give 1.03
